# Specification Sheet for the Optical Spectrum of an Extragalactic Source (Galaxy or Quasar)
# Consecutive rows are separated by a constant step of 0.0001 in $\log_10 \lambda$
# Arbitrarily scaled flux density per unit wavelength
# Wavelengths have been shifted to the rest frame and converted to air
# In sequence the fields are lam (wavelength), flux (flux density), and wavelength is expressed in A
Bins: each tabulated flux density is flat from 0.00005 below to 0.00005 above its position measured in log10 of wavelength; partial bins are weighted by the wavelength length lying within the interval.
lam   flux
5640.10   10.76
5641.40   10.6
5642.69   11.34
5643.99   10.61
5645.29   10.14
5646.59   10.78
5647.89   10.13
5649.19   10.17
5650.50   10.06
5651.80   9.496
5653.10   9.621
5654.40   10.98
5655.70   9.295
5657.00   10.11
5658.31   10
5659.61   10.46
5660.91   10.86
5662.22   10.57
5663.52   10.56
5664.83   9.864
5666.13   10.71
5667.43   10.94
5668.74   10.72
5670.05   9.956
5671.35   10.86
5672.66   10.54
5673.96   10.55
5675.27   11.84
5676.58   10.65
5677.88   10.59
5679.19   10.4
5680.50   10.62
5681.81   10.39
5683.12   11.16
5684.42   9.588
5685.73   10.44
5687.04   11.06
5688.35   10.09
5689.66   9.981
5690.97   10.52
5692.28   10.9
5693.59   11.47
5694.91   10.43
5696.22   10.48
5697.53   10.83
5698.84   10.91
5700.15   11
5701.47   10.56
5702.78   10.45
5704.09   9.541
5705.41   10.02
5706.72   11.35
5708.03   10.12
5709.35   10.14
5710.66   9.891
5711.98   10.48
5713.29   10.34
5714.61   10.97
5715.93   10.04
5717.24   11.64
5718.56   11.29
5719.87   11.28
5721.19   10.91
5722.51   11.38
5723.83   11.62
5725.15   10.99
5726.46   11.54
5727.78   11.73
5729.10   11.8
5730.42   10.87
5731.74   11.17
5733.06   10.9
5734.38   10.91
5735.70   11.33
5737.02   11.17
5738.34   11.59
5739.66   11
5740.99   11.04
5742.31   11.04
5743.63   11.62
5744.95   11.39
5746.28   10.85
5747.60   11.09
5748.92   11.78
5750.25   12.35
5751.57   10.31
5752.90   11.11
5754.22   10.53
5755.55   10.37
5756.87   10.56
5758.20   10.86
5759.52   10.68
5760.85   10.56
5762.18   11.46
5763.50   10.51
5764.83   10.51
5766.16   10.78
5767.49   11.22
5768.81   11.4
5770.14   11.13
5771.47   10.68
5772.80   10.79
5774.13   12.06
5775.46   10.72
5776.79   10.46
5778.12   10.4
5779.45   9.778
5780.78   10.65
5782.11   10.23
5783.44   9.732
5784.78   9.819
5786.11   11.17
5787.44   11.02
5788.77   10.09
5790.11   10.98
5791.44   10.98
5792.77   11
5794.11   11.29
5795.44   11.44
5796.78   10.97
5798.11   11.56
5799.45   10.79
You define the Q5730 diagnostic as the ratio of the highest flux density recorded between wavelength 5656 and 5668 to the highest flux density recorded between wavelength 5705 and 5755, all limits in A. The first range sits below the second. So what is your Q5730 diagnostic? 0.89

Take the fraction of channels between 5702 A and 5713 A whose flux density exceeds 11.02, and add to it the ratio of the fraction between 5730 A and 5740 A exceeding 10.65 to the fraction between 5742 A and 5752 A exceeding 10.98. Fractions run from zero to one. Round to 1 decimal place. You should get 1.5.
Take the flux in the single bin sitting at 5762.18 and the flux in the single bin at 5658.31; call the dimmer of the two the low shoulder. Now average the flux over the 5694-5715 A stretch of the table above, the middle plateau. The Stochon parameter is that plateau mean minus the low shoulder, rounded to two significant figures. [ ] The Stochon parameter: 0.47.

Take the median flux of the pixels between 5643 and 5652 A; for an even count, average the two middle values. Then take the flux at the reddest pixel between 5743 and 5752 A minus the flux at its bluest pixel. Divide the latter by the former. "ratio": -0.13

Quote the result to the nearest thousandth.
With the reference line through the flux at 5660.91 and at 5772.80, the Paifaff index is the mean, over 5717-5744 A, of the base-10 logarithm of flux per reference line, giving 0.018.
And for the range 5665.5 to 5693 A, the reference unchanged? -0.011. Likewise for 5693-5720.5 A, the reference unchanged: -0.009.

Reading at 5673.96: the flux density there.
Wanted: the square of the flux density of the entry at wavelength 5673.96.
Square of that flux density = 111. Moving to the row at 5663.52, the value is 112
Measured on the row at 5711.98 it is 110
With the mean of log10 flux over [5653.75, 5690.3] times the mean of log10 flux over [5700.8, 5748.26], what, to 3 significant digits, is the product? 1.06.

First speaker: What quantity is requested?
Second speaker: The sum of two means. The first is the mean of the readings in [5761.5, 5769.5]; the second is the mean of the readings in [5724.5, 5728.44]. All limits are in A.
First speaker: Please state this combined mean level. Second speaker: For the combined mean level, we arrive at 22.4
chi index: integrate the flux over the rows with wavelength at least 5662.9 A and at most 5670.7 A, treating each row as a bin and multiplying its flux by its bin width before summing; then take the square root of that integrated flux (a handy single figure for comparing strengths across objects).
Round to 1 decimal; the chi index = 9.0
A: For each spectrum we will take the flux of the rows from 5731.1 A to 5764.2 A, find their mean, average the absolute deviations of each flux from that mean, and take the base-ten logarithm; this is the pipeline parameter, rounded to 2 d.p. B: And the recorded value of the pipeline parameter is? -0.44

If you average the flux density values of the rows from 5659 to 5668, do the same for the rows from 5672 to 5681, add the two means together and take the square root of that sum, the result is 4.62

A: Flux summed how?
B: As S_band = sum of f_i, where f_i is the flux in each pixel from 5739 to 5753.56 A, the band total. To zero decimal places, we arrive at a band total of 124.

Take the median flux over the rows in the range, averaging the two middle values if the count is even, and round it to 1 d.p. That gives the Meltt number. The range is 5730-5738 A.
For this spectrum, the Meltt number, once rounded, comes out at 11.0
